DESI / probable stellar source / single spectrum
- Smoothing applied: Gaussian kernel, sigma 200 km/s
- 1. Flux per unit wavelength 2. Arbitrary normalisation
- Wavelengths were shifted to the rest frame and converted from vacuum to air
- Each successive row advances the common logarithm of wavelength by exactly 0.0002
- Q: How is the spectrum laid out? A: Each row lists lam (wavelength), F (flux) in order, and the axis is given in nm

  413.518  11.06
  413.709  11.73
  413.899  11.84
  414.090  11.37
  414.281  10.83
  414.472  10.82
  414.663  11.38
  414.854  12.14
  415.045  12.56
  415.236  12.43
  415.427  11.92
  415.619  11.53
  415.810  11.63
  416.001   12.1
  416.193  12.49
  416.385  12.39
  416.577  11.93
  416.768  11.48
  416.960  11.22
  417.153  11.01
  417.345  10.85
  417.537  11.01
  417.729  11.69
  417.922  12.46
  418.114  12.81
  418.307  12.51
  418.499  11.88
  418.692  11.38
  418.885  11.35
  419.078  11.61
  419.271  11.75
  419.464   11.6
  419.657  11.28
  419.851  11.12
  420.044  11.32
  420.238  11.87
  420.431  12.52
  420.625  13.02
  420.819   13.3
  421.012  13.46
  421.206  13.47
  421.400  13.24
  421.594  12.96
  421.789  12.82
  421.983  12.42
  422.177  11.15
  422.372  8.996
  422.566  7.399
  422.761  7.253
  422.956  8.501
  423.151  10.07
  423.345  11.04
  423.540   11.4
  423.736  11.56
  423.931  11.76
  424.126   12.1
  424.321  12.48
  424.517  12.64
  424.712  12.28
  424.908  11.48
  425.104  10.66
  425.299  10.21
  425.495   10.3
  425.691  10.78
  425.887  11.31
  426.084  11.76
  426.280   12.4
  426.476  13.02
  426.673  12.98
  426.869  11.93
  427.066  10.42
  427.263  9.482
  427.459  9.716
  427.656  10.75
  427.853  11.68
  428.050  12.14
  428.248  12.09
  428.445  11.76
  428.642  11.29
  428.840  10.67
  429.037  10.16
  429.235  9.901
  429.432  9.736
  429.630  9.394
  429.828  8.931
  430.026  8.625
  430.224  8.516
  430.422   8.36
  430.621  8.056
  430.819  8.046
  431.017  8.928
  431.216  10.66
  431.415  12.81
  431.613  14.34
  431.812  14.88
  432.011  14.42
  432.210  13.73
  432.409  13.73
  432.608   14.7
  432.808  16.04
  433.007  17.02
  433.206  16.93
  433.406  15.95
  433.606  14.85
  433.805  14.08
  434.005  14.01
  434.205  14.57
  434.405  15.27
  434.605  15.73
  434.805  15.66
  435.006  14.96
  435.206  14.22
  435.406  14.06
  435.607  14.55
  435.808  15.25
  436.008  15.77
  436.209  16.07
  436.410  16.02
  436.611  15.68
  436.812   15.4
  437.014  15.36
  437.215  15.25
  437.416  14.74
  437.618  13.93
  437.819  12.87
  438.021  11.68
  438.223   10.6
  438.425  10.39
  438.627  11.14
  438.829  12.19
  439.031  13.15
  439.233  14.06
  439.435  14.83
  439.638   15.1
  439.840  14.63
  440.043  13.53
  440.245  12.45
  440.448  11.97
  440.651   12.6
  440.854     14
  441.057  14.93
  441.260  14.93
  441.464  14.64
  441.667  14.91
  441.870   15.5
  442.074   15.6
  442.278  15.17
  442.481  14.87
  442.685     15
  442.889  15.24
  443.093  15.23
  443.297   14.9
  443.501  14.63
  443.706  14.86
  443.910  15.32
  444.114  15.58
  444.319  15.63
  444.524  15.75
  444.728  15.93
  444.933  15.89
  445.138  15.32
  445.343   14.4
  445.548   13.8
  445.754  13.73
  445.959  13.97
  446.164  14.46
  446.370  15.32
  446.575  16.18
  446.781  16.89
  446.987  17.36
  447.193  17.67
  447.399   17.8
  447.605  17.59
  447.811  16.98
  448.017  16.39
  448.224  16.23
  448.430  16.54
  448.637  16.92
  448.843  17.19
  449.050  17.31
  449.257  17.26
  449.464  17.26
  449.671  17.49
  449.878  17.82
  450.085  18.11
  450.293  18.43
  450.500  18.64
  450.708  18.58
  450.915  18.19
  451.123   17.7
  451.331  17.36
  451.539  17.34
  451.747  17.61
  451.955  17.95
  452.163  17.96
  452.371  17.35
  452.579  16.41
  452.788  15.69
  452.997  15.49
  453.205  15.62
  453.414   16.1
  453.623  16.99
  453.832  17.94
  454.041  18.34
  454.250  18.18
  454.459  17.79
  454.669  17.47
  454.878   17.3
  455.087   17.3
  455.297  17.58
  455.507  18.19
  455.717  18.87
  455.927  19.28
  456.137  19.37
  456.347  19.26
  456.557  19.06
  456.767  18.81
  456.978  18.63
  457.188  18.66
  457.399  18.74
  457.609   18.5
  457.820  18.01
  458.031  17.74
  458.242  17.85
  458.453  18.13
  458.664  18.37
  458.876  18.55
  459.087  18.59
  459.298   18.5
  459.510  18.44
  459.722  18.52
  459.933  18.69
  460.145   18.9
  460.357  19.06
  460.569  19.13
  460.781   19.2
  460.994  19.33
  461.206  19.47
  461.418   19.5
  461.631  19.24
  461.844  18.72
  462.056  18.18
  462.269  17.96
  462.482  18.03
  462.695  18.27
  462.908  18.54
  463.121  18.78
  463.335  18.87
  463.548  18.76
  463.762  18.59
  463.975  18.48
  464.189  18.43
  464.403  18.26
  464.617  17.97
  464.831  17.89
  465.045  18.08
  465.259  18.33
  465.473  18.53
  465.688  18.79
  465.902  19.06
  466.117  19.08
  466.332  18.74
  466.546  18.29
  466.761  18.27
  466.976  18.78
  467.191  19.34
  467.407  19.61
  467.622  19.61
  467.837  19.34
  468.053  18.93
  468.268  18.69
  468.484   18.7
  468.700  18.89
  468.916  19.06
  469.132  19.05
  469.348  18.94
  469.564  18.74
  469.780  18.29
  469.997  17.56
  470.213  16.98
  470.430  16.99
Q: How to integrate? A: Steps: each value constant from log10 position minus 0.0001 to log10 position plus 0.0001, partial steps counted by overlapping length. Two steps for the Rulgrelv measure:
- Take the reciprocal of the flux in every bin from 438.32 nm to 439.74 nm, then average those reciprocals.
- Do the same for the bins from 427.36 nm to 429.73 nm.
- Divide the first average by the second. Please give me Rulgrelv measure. 0.84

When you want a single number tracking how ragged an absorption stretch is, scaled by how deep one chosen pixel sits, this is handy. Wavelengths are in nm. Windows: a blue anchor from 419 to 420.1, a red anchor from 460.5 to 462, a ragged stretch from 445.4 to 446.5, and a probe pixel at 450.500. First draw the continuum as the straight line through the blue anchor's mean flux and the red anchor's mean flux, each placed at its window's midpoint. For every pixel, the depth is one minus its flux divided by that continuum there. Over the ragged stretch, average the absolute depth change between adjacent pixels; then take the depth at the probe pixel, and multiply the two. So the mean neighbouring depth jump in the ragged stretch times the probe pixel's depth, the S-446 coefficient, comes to -0.002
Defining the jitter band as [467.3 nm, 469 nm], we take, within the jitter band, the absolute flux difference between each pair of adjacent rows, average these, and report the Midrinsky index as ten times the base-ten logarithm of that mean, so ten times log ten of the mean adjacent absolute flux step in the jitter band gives -7.3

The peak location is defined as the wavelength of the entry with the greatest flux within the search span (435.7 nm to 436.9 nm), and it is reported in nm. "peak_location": 436.209 nm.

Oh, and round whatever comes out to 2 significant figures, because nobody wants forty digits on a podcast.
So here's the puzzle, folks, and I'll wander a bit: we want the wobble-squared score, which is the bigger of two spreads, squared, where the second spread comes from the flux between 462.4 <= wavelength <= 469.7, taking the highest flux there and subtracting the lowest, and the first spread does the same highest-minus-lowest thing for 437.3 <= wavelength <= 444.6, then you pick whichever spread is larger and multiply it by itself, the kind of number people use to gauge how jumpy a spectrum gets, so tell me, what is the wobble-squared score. 29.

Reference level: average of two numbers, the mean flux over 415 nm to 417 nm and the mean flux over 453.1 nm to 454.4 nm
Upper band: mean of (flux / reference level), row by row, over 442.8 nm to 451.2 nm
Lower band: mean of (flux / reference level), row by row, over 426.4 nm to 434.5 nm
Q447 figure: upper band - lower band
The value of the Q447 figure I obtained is 0.294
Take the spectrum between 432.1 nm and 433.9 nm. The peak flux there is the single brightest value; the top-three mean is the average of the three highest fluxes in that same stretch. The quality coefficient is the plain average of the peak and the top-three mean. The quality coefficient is 17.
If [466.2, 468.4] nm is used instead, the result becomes 20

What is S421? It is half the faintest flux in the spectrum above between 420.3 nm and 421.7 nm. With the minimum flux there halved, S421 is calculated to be 6.3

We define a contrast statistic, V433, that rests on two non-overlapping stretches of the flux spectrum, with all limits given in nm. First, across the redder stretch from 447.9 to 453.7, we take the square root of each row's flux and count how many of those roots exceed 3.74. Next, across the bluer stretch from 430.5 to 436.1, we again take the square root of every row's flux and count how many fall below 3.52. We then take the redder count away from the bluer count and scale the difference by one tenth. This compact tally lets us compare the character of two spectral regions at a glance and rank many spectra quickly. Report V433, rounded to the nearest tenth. -2.4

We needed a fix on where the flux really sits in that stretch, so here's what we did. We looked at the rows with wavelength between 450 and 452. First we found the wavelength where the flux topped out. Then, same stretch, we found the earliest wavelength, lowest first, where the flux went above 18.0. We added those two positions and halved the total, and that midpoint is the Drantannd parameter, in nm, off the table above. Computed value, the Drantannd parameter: 450.29 nm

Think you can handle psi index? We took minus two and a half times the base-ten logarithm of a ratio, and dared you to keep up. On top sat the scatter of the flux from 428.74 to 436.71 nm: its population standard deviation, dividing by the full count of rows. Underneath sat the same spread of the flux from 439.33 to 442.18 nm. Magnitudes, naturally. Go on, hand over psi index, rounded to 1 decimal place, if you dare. -1.0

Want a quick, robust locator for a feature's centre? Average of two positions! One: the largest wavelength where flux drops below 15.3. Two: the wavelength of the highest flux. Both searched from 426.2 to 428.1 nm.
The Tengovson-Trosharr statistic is 427.26 nm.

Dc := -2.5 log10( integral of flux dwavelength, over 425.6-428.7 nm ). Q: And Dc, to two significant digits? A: -3.9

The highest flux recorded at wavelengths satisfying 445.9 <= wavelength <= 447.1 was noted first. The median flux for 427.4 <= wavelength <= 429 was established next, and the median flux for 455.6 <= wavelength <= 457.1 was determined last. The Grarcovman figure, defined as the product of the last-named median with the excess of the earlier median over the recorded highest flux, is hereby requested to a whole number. -112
